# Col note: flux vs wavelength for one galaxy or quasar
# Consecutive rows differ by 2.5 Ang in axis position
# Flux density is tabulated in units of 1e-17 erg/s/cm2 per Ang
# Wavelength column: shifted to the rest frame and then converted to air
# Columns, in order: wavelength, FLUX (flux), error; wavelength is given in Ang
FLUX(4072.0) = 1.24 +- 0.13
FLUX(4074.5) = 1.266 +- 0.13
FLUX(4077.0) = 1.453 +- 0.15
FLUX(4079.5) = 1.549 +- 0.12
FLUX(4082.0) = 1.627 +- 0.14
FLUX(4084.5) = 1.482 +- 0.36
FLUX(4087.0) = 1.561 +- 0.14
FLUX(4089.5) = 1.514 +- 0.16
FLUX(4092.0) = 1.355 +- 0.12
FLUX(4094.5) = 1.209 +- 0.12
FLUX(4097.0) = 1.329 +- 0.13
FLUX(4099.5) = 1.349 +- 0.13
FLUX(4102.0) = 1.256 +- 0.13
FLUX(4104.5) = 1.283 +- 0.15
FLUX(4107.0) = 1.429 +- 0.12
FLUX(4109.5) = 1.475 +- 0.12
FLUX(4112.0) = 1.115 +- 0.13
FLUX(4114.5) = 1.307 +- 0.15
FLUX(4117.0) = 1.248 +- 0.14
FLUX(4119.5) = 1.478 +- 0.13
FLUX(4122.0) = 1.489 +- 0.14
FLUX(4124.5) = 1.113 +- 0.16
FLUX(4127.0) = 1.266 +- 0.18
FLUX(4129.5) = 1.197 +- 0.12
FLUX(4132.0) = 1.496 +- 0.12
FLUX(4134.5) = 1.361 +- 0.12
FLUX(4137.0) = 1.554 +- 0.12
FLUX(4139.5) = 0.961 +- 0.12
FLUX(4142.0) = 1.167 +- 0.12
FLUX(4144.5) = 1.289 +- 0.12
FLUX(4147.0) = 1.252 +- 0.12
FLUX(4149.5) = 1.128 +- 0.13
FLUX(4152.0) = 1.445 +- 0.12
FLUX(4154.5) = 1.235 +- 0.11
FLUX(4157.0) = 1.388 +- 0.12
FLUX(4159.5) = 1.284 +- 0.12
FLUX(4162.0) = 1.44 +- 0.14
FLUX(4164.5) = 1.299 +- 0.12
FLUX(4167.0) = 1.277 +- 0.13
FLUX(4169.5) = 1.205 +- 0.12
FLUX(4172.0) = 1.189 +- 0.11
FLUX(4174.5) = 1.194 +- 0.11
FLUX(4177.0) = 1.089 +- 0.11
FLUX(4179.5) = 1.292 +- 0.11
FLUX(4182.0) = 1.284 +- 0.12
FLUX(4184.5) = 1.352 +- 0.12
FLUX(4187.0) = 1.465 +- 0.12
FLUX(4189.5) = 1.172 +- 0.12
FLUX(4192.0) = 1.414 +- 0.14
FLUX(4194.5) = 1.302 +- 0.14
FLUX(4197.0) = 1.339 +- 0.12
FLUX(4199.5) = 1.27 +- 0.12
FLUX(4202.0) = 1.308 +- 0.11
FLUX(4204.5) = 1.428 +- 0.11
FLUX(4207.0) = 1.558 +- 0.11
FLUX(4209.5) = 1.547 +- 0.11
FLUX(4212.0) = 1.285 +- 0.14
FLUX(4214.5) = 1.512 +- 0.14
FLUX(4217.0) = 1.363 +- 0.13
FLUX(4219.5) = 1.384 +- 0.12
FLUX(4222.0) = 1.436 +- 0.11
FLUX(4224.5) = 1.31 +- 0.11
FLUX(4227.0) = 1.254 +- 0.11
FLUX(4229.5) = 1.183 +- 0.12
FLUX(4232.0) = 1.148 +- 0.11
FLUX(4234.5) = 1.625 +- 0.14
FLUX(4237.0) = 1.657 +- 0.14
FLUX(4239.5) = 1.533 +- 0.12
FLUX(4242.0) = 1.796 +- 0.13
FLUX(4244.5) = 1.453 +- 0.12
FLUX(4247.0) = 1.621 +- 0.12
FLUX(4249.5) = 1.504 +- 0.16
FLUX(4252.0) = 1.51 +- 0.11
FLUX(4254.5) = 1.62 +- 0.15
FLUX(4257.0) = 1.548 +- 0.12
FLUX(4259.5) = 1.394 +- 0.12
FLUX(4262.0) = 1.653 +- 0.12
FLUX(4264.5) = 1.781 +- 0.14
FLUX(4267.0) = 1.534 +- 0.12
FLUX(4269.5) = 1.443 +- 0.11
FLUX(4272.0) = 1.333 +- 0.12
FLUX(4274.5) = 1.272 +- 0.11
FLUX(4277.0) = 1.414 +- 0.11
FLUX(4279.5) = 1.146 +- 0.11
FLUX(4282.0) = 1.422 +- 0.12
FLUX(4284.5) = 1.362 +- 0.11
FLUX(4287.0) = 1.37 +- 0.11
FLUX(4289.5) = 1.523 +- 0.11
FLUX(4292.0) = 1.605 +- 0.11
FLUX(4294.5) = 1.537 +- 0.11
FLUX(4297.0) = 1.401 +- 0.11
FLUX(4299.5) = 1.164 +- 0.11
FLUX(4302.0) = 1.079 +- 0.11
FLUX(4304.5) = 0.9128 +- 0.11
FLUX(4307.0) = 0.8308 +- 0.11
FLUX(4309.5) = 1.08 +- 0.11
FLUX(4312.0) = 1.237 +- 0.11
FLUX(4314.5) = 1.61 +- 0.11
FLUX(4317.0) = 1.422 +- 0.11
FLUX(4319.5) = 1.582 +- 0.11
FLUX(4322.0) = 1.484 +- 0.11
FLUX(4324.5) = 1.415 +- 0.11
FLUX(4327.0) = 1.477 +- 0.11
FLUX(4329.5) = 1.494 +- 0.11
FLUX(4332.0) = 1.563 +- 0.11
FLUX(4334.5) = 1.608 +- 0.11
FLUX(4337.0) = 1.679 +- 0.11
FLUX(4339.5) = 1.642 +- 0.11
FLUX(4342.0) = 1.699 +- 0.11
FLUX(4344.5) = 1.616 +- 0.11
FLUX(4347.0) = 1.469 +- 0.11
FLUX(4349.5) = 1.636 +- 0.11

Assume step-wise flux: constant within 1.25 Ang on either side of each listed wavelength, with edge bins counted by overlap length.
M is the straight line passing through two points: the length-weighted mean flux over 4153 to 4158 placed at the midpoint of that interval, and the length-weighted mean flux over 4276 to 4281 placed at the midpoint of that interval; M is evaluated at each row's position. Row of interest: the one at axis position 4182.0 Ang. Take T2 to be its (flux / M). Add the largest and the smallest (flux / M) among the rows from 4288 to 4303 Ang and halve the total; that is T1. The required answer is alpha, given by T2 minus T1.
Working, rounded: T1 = 1.05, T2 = 0.98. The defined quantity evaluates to -0.07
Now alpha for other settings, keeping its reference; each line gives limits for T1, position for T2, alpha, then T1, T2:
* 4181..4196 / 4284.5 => 0.06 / 1.01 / 1.07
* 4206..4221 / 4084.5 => 0.02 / 1.09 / 1.11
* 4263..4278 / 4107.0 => -0.11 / 1.19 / 1.08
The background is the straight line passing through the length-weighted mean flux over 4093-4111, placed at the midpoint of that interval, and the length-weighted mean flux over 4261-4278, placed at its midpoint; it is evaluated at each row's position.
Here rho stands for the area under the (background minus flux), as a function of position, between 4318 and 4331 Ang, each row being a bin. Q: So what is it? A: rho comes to 0.7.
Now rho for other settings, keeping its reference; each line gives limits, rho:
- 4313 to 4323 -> 0.2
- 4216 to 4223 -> 0.3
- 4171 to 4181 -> 2.1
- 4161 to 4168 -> 0.4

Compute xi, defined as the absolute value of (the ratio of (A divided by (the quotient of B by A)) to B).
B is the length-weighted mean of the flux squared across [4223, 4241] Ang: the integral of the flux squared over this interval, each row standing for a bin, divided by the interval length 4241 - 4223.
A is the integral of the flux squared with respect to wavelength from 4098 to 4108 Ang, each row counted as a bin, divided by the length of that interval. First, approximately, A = 1.76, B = 2.0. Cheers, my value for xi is 0.79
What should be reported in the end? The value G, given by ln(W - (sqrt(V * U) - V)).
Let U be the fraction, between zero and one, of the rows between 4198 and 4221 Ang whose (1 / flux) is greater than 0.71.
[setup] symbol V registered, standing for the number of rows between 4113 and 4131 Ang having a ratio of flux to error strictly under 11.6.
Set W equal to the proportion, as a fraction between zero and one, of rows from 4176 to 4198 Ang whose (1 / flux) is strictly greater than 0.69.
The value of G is 1.78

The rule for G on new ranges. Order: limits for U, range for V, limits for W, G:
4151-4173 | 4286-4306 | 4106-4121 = 0.76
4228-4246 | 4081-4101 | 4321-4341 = 1.74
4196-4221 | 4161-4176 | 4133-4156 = 1.61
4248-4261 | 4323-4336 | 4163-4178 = 0.00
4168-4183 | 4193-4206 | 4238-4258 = 0.24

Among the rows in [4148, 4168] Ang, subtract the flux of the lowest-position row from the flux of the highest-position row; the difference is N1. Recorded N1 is 0.15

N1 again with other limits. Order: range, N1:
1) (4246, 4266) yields 0.16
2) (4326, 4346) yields 0.14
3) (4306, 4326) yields 0.58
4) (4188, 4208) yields 0.39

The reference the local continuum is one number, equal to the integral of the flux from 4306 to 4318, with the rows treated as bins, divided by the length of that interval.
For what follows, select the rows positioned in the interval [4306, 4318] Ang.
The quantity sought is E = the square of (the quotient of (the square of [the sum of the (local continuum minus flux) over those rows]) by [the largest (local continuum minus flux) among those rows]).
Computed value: 0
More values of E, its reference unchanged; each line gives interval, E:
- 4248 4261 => 151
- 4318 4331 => 80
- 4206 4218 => 644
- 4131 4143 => 0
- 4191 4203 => 39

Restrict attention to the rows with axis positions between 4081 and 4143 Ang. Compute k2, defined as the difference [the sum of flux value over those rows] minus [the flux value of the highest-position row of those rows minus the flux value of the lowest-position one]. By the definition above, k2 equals 34.1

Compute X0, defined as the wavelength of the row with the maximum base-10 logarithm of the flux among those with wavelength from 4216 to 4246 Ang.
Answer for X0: 4242.0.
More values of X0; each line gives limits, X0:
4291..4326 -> 4314.5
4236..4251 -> 4242.0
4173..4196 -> 4187.0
